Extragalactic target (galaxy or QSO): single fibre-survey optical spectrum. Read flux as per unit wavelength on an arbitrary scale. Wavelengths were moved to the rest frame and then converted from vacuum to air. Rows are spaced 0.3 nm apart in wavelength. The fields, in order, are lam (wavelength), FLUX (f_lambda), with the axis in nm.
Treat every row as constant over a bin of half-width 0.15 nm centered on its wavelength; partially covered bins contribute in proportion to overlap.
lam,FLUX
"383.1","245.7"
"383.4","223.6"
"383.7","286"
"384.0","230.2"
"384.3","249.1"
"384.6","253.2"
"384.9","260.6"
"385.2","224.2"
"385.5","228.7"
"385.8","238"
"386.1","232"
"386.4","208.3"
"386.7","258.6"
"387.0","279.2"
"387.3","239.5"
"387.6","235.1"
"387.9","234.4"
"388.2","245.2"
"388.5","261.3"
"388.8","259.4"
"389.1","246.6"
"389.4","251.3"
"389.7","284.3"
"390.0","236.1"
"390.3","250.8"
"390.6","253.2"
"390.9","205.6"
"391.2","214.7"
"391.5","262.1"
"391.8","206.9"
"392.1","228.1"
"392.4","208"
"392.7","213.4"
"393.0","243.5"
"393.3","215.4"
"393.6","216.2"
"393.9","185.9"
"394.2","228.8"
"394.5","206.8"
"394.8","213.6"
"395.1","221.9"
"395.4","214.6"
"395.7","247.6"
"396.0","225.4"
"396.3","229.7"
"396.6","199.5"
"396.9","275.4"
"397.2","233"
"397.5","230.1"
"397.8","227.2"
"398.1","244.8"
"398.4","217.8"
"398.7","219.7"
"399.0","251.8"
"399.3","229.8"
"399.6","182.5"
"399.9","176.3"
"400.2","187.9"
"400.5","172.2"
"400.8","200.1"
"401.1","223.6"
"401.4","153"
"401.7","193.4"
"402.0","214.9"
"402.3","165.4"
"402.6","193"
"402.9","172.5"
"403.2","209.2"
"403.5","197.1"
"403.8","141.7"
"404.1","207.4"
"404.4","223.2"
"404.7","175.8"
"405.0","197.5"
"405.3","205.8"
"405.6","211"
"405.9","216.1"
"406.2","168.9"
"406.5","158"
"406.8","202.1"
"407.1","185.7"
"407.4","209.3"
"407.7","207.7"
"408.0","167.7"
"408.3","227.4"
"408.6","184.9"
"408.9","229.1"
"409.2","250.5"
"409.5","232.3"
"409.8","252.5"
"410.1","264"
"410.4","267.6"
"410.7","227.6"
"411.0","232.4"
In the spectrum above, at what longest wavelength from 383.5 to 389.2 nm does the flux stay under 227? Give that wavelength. 386.4 nm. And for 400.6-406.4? 406.2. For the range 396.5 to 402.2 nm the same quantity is 402.0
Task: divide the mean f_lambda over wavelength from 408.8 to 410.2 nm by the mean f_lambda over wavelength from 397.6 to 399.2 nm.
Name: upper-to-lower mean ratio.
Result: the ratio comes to 1.06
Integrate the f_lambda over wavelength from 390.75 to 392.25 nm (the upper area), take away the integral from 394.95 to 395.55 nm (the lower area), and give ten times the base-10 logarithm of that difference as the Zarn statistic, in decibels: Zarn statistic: 23.1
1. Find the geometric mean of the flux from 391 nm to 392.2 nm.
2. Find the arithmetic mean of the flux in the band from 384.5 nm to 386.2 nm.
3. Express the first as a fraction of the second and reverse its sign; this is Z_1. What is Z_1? -0.95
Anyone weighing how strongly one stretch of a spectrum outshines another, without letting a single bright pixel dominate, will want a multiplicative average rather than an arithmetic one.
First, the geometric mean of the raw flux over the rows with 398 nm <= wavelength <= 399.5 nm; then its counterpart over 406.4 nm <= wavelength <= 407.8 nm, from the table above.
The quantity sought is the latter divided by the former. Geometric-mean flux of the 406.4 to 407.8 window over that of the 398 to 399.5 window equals 0.82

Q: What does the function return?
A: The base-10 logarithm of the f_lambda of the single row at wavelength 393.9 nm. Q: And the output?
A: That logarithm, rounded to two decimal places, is 2.27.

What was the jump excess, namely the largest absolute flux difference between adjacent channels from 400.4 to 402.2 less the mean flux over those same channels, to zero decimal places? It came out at -122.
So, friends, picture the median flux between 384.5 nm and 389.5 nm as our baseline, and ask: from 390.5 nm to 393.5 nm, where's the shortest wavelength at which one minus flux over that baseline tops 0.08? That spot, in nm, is 390.9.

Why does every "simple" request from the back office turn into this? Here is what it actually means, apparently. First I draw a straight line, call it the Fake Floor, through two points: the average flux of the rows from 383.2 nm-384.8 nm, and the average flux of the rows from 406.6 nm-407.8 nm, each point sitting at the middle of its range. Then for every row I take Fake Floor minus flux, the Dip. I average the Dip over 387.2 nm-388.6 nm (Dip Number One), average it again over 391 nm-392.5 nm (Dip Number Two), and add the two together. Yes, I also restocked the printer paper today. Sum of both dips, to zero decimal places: 6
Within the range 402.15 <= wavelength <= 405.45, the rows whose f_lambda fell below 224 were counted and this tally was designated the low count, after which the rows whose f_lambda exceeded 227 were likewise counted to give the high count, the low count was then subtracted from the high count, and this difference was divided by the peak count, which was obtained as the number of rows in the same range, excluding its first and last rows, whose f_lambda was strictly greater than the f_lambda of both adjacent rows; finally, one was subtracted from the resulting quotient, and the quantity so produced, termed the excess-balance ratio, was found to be -4.7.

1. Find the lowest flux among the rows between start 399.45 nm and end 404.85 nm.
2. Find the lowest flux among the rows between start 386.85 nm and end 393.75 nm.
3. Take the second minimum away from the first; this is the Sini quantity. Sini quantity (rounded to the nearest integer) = -64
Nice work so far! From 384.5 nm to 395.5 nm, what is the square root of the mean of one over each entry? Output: 0.066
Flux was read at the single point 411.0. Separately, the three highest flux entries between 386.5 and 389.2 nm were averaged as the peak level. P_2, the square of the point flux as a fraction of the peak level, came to 0.76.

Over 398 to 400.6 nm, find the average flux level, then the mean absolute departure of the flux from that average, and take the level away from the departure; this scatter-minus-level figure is -183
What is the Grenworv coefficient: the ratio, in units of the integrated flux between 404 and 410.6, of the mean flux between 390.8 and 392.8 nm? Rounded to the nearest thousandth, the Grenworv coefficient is 0.158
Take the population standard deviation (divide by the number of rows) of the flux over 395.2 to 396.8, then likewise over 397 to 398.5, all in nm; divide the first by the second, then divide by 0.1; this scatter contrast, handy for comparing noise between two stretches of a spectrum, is 18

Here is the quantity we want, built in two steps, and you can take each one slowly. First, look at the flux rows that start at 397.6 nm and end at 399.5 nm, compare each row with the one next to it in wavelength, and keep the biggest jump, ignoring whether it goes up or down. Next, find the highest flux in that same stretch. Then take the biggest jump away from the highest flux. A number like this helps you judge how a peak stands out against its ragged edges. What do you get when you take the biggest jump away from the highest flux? 220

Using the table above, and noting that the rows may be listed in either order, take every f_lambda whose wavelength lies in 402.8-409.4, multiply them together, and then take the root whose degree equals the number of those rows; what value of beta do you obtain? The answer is 196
